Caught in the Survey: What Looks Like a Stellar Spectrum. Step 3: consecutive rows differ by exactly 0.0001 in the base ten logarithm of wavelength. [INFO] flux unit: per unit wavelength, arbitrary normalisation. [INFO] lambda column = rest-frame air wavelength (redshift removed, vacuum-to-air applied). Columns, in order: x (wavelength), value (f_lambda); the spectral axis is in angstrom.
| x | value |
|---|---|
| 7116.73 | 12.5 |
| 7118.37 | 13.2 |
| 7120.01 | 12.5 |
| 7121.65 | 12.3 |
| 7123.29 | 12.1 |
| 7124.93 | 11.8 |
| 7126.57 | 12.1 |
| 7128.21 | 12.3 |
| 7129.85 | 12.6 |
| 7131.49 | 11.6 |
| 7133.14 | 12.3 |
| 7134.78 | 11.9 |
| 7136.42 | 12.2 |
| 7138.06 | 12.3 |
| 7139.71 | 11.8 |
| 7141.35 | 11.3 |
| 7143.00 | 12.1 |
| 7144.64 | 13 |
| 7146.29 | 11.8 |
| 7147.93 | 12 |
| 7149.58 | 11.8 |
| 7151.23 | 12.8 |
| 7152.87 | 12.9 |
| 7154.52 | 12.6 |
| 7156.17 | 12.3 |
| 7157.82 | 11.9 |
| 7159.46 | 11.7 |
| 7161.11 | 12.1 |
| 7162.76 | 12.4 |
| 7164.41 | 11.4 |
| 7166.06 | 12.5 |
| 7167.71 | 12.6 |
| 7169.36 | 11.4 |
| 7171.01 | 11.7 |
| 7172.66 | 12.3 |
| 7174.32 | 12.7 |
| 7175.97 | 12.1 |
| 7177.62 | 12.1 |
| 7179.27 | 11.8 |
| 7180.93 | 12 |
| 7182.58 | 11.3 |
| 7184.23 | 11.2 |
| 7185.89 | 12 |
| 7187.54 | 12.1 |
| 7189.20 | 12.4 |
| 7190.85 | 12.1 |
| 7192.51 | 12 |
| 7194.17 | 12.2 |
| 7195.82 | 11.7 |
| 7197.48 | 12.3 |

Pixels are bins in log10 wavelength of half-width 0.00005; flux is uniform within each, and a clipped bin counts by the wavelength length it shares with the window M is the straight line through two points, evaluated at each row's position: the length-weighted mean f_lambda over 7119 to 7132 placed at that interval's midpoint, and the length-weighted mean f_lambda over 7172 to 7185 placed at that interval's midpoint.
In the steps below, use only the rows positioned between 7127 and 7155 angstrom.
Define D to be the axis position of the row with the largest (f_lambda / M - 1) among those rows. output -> 7144.64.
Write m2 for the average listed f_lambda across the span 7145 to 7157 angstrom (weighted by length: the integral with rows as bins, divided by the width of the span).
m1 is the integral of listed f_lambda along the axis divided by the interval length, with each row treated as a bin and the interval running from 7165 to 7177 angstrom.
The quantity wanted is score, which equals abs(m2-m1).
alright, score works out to 0.17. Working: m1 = 12.2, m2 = 12.3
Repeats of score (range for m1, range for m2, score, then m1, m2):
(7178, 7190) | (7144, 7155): 0.56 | 11.8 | 12.4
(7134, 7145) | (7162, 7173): 0.02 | 12.1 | 12.0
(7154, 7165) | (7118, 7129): 0.24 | 12.1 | 12.3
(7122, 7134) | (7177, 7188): 0.35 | 12.1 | 11.8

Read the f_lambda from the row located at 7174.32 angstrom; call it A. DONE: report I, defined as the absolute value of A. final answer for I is 12.7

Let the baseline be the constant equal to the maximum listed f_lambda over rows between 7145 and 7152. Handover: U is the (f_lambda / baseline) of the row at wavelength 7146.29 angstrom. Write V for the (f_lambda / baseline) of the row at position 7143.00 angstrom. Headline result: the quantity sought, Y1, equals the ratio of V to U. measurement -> 1.03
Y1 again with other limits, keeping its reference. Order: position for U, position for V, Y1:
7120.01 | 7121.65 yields 0.98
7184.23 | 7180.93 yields 1.07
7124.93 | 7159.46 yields 0.99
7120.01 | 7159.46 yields 0.94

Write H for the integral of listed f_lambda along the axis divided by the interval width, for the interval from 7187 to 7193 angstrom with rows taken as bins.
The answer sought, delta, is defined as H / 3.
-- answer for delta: 4.05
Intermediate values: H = 12.2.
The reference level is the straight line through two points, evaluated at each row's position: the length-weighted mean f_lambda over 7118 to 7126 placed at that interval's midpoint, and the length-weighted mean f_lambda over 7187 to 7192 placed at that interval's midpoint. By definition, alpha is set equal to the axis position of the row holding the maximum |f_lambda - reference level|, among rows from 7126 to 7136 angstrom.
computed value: 7131.49 angstrom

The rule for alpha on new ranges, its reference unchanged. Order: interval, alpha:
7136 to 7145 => 7141.35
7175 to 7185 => 7184.23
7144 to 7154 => 7144.64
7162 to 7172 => 7164.41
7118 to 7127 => 7118.37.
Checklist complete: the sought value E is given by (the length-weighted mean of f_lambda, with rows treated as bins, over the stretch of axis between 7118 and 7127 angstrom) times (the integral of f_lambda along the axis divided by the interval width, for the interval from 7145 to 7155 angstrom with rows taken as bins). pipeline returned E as 152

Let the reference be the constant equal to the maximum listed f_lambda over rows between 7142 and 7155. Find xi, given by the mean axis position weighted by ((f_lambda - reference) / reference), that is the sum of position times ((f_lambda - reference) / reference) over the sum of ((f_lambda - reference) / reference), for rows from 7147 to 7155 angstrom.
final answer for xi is 7149.9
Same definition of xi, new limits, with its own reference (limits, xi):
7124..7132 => 7128.2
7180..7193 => 7186.0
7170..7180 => 7175.3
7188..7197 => 7193.0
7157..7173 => 7165.1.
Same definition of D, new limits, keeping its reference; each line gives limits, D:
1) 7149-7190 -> 7152.87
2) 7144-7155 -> 7144.64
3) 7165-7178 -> 7174.32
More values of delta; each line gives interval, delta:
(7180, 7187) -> 3.88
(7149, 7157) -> 4.16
